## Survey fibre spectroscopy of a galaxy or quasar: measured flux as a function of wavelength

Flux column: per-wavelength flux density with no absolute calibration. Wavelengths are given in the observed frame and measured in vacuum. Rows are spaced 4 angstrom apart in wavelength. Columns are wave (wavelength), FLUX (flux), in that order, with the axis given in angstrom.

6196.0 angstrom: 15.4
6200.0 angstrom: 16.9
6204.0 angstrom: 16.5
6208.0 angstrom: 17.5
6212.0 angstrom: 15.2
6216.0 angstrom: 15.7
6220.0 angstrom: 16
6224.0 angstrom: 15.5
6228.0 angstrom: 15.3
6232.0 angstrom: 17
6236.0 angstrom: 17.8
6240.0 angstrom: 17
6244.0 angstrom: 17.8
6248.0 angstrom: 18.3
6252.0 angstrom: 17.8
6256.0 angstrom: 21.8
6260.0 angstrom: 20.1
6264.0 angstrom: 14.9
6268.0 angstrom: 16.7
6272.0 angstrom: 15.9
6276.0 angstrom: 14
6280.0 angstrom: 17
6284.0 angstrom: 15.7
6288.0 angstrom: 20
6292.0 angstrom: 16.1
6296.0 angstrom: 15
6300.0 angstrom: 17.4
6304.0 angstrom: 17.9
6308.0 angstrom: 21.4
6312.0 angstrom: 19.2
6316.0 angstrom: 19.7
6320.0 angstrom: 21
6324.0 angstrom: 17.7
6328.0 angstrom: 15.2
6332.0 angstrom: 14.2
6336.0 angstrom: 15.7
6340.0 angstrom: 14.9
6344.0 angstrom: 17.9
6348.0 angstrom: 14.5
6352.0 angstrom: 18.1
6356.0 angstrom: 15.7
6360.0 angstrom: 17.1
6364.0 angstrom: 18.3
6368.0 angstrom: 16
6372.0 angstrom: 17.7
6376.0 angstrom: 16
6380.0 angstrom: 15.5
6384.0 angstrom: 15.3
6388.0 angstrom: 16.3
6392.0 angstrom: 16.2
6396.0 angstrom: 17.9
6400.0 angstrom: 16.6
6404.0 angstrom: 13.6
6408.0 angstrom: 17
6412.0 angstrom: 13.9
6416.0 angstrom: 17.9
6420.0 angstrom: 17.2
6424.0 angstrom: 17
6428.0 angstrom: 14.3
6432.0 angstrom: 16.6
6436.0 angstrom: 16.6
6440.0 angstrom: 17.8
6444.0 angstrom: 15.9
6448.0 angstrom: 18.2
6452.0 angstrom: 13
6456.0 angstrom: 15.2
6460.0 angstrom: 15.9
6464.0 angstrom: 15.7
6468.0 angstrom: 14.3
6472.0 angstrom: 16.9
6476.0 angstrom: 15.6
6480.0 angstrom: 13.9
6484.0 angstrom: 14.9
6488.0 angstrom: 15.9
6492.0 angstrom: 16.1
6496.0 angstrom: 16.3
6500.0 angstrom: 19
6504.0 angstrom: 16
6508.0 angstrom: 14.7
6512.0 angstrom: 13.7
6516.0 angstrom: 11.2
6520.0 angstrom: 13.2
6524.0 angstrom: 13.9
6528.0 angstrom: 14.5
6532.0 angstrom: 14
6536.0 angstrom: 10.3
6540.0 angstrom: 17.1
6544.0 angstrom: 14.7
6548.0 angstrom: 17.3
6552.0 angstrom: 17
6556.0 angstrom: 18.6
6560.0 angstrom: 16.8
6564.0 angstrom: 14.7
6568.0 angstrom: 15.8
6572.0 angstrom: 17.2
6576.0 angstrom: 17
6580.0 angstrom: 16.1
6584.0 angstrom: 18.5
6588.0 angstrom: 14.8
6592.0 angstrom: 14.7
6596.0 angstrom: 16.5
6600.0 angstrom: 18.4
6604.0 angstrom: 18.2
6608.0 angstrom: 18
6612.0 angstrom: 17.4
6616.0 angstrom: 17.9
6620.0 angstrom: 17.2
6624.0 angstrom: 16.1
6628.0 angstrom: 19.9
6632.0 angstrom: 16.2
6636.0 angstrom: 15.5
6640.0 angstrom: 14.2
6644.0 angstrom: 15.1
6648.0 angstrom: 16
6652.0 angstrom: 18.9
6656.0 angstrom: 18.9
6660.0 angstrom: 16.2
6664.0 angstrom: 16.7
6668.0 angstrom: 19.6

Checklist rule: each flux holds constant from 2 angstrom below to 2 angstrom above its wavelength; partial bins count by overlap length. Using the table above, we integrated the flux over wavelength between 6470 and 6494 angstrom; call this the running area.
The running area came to 373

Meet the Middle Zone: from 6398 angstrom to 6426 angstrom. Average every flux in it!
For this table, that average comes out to 16.2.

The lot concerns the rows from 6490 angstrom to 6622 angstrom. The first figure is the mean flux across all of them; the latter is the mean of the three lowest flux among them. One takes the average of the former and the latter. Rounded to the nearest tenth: 13.8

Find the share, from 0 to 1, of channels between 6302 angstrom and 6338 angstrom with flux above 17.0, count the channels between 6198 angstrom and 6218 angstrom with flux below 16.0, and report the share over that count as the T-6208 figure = 0.33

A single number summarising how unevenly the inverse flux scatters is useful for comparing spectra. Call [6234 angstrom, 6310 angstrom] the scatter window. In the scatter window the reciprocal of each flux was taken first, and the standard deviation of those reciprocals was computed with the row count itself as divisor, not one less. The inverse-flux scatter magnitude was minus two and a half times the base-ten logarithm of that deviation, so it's 5.44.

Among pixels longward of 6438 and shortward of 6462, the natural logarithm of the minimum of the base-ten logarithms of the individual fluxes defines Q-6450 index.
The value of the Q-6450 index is 0.11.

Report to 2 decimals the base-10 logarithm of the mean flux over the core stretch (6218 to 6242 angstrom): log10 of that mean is 1.22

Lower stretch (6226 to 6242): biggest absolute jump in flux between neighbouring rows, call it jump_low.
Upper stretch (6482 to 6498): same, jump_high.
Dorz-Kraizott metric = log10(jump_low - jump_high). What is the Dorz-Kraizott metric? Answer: -0.15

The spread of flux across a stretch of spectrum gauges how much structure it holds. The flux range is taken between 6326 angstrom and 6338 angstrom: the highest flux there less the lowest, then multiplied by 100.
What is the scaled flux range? 150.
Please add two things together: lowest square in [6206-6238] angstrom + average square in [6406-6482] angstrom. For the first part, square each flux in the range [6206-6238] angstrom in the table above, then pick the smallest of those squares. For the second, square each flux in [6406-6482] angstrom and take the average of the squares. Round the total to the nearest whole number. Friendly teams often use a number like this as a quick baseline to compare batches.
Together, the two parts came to 487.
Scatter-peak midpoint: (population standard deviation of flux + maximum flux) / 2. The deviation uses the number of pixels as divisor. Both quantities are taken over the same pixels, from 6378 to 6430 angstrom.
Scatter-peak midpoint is 9.6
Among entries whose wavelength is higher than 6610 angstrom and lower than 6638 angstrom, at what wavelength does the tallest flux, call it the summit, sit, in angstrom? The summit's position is 6628.0 angstrom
